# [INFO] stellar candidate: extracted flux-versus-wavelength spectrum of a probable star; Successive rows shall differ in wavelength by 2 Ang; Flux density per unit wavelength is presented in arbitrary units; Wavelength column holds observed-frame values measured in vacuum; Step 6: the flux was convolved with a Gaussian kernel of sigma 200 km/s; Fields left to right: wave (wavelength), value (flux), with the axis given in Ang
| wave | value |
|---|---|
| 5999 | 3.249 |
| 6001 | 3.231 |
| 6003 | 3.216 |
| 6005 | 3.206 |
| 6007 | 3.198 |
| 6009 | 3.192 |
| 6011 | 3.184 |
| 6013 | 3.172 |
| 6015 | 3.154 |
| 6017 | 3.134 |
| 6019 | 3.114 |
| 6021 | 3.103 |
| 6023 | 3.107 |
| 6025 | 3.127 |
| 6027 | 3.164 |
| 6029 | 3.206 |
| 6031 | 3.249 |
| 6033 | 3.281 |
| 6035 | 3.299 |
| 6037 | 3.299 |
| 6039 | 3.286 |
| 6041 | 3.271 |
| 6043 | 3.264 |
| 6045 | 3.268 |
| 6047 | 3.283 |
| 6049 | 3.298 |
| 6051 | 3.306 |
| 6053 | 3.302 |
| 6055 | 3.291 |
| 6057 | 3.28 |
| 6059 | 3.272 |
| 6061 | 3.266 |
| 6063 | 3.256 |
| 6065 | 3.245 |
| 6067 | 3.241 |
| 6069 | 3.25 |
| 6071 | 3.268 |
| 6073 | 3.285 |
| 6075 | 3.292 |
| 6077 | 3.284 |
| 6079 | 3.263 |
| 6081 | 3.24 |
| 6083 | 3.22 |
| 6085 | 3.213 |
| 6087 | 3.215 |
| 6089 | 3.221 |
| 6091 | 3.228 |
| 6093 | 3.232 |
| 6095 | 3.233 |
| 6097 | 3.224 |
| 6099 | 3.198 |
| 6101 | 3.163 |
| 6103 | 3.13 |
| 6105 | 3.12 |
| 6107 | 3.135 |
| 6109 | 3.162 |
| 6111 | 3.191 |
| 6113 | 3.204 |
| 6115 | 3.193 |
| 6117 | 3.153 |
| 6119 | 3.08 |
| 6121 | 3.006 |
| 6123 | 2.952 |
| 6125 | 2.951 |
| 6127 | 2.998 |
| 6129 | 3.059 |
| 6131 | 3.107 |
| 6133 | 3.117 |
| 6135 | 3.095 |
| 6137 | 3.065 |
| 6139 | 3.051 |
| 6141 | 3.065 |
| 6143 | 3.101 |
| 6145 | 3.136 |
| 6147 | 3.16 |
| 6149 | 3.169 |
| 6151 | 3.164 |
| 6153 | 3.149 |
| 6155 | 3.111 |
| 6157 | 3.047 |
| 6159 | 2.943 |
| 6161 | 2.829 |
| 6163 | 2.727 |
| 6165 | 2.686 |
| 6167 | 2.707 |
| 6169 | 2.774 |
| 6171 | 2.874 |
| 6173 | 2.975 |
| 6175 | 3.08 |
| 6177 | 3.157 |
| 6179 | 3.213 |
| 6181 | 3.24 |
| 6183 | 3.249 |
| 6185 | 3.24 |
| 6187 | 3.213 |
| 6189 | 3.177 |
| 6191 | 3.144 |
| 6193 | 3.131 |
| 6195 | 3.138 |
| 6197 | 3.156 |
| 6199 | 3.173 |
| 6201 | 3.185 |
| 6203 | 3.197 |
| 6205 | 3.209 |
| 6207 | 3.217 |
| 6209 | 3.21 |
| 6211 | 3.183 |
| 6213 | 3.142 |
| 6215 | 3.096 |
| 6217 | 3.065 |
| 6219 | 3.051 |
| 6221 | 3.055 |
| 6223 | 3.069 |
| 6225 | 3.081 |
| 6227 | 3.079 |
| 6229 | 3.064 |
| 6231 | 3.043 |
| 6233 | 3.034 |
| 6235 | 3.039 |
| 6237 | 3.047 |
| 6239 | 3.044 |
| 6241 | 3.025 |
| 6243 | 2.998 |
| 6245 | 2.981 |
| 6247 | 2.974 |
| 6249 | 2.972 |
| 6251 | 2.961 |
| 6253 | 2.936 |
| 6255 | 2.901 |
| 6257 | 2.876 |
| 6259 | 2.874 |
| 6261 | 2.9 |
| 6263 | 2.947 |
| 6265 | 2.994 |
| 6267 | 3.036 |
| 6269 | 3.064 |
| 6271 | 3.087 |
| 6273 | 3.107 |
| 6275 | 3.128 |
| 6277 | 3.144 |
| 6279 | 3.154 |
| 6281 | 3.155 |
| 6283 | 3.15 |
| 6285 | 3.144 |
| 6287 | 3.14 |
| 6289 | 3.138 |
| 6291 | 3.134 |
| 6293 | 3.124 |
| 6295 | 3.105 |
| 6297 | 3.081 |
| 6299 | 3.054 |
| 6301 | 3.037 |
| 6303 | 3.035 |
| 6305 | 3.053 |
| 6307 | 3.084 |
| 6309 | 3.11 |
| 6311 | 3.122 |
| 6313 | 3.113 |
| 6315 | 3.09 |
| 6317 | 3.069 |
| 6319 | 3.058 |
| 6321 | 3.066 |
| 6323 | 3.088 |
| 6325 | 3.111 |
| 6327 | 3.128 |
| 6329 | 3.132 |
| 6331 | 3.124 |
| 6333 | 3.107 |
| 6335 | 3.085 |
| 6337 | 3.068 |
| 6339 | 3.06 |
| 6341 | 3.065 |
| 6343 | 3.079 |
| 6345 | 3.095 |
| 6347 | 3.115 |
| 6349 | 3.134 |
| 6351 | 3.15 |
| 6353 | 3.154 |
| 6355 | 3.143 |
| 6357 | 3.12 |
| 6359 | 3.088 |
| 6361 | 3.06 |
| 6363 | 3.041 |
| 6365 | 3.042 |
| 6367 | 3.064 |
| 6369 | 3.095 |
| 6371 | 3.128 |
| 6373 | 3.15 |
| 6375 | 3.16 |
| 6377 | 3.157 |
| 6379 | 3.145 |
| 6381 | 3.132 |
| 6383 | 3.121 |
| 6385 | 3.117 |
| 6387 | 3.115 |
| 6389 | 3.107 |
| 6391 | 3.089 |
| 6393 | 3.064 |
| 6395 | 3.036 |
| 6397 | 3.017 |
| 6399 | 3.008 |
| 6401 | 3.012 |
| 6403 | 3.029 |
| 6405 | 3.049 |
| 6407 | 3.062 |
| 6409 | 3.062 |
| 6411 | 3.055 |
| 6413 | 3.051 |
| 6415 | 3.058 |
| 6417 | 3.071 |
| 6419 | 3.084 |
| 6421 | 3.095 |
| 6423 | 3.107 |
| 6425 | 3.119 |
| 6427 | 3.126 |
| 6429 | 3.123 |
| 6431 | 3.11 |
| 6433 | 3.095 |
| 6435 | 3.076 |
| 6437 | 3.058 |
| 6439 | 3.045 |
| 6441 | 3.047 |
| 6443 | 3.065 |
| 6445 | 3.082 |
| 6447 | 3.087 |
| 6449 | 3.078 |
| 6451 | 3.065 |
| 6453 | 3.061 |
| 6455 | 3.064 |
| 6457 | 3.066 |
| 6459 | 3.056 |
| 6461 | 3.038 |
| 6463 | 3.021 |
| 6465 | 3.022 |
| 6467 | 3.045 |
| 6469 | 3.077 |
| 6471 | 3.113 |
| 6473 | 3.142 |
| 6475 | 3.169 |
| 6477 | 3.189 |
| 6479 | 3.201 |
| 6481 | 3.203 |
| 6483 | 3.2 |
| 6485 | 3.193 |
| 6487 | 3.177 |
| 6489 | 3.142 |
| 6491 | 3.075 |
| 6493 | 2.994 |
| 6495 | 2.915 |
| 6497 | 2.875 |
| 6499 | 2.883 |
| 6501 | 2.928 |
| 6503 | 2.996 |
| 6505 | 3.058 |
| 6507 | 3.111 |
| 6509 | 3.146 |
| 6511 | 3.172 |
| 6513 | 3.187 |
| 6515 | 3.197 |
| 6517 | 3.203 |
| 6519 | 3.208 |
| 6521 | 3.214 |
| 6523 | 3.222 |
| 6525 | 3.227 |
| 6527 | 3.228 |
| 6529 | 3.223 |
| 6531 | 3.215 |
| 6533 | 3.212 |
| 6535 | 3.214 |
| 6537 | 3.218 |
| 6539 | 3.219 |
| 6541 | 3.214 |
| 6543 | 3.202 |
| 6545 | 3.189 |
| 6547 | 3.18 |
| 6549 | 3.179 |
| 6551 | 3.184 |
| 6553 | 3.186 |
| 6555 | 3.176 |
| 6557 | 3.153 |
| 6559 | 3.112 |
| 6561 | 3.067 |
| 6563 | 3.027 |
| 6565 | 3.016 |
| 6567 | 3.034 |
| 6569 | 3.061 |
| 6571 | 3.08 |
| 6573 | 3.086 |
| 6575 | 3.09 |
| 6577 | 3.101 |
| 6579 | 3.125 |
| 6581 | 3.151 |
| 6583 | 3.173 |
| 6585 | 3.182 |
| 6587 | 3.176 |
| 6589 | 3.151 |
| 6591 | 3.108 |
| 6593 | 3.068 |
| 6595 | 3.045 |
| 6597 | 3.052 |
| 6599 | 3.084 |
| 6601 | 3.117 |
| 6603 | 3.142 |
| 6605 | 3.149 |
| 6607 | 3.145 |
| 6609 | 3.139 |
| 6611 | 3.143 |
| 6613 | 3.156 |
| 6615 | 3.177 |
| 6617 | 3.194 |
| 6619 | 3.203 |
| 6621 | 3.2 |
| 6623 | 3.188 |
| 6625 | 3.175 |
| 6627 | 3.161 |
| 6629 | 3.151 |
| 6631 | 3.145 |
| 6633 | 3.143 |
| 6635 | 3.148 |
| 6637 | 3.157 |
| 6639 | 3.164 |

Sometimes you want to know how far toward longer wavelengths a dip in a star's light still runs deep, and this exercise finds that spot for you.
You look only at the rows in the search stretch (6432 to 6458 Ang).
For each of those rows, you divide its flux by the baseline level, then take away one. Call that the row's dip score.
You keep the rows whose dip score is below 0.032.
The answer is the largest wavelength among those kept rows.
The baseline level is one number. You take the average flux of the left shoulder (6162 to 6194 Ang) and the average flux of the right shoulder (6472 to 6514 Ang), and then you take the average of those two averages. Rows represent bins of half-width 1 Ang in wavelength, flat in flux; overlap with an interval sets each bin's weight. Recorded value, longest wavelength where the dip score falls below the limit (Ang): 6457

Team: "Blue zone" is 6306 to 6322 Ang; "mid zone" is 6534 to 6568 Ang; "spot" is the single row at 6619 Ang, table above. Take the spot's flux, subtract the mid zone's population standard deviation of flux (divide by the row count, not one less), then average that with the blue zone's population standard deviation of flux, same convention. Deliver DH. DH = 1.58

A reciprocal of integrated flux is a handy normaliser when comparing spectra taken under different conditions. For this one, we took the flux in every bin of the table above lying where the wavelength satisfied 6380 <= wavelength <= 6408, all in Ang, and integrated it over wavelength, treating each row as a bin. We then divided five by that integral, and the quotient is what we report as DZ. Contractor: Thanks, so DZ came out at 0.0582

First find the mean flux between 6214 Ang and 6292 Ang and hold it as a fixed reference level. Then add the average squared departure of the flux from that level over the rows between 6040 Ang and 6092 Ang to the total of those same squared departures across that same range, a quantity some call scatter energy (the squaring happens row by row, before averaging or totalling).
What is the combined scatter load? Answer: 1.3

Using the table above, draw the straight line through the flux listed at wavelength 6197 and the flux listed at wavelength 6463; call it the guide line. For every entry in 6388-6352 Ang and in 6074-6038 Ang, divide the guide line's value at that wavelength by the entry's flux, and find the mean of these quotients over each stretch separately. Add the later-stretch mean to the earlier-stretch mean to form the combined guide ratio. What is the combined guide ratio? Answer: 1.972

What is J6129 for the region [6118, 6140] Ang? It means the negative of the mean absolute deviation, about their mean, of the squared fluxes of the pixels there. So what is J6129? -0.30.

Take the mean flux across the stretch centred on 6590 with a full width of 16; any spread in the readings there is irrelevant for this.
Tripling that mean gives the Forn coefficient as 9.36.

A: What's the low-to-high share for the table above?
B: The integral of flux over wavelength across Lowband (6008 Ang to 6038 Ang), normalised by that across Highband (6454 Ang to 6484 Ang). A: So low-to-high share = 1.03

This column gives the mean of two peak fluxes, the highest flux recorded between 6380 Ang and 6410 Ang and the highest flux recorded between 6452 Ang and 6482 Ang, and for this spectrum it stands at 3.17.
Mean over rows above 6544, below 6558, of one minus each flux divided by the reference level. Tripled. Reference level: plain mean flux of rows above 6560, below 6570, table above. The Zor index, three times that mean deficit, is -0.14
